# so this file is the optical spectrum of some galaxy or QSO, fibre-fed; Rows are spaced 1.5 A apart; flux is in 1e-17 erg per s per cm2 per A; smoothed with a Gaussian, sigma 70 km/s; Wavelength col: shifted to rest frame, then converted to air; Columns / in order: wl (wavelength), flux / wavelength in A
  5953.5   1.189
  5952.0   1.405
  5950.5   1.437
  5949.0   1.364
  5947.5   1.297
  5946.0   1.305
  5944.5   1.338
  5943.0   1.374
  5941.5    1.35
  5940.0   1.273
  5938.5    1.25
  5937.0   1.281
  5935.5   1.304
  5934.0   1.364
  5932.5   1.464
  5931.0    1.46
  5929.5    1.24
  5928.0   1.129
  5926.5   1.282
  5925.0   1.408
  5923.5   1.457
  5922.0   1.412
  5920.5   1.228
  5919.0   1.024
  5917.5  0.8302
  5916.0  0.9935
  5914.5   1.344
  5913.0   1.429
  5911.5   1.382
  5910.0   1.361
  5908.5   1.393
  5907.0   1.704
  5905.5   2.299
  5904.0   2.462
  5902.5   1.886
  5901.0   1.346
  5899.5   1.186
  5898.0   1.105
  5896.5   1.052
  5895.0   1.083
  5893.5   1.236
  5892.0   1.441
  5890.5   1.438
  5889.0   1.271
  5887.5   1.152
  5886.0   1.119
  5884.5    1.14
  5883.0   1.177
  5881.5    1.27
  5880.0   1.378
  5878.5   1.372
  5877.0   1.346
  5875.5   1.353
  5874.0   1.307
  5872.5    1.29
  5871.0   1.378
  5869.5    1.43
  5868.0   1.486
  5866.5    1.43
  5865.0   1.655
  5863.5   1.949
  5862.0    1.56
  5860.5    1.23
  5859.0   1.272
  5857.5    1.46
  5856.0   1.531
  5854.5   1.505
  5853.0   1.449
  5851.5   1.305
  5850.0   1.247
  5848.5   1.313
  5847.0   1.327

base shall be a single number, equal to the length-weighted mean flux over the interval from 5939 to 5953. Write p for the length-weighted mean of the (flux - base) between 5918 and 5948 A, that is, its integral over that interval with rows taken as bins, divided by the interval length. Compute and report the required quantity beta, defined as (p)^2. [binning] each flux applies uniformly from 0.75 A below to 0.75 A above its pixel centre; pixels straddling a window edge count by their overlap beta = 0.001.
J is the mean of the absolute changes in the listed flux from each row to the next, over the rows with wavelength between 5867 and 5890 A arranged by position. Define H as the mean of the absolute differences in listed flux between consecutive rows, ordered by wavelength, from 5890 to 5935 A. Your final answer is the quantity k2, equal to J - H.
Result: -0.12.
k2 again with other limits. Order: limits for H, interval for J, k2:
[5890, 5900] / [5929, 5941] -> -0.02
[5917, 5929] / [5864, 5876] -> -0.06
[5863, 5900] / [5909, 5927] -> 0.05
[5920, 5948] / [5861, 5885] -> 0.03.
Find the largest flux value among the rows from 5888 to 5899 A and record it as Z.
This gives 1.441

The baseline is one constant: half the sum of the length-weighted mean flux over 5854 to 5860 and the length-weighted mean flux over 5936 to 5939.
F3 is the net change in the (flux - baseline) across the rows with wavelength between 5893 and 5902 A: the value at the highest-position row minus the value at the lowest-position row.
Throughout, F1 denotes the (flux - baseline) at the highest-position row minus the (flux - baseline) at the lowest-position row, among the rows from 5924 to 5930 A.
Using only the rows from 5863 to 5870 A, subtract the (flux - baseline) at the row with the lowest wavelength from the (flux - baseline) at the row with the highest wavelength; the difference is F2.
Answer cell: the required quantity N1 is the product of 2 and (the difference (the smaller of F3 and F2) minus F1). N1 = -0.70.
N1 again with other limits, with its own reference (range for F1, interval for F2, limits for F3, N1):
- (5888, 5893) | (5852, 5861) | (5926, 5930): -0.78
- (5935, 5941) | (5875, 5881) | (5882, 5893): 0.11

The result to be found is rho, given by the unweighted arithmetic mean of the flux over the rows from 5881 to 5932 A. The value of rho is 1.35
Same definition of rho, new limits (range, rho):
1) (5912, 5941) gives 1.27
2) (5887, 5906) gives 1.46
